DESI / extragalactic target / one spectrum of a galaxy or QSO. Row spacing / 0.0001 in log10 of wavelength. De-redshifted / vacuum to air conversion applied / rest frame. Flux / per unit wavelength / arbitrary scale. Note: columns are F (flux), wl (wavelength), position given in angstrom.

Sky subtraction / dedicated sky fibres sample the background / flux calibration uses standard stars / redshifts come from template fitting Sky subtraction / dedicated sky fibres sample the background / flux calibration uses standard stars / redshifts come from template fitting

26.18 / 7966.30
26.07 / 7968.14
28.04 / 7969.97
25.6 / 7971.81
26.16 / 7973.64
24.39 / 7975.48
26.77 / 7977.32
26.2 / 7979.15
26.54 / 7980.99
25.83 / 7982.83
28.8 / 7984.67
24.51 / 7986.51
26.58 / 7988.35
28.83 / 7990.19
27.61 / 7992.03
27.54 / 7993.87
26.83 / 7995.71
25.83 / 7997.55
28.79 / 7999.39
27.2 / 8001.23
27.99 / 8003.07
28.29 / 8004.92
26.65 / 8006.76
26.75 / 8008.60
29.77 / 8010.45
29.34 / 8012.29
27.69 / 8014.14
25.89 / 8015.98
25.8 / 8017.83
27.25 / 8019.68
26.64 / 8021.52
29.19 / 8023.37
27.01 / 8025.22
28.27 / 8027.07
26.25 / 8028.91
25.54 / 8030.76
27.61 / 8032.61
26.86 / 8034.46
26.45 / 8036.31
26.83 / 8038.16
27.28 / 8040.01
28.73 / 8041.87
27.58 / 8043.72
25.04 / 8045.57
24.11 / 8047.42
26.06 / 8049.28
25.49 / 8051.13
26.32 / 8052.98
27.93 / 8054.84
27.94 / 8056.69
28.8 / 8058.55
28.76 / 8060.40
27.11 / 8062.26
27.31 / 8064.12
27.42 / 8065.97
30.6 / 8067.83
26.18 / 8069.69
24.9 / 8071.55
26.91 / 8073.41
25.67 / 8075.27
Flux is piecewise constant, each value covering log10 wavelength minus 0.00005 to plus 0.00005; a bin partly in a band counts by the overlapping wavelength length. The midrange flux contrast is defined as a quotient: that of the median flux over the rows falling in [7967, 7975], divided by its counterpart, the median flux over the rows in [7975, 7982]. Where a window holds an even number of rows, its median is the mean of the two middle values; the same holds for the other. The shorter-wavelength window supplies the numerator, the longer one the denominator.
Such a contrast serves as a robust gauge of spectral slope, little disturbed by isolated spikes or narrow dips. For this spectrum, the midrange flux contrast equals 0.99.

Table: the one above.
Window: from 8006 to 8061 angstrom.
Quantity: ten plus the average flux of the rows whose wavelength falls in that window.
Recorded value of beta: 37.1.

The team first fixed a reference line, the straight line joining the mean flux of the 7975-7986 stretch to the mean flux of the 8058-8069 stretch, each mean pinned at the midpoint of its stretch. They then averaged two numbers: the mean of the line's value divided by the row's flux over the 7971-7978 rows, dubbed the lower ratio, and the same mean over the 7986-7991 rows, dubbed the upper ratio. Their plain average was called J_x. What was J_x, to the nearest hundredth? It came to 1.01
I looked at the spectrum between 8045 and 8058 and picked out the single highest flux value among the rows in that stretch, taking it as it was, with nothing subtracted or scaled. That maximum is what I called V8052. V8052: 27.94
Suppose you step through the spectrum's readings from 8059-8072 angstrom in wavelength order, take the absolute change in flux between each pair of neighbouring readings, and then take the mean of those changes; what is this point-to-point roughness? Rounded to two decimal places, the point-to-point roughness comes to 1.81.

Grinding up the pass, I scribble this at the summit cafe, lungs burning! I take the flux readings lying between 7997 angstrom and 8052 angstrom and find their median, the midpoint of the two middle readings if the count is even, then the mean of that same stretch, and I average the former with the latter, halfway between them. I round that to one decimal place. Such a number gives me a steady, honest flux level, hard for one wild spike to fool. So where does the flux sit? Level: 27.0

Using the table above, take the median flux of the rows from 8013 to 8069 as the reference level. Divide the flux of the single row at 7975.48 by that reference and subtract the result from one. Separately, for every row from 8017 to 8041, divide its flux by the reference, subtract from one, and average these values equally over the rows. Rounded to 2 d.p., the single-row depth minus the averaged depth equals 0.10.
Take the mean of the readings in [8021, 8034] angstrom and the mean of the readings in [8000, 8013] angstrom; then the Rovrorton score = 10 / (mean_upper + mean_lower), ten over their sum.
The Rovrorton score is 0.1811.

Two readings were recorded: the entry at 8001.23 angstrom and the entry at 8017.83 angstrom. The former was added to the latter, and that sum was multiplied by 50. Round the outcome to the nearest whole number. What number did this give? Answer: 2650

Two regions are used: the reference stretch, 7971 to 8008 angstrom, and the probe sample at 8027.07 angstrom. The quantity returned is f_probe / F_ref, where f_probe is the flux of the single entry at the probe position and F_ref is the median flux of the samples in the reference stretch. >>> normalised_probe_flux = 1.06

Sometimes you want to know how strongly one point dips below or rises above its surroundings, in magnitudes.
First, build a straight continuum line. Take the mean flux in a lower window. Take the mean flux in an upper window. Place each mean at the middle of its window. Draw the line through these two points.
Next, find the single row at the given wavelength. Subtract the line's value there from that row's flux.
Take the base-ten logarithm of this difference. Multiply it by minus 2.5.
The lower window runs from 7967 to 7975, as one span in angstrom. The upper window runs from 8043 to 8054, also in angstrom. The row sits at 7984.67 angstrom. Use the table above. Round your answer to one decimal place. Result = -1.0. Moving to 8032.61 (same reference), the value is -0.6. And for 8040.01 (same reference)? -0.4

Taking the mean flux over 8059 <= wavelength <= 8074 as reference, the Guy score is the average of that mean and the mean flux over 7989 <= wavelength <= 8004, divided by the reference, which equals 1.00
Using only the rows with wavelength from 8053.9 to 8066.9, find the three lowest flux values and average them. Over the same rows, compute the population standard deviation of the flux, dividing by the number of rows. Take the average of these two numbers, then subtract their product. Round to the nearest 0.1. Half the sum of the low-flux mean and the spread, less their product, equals -3.2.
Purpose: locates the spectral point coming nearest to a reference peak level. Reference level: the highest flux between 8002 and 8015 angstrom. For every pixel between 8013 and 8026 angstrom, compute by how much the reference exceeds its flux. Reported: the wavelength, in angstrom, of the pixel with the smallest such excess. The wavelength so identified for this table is 8023.37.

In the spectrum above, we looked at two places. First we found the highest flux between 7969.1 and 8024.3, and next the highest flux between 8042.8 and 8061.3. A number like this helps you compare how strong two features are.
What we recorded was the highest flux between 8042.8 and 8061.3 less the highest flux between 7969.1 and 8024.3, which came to -1.0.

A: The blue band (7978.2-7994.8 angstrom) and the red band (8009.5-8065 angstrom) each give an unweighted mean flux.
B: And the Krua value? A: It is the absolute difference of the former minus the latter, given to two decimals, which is 0.22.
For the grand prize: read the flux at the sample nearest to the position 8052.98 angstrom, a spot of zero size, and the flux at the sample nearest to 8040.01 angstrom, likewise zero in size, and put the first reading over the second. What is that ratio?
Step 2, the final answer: 0.96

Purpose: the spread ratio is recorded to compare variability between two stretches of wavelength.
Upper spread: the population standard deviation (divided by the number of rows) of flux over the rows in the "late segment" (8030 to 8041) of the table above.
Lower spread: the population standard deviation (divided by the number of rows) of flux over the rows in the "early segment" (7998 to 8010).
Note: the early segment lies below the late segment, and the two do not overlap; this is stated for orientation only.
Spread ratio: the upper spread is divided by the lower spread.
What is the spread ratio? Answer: 0.82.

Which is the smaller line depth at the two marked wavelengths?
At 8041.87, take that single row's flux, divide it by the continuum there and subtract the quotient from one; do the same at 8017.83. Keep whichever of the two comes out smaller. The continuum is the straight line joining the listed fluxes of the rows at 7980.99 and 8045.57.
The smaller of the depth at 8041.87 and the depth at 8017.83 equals -0.14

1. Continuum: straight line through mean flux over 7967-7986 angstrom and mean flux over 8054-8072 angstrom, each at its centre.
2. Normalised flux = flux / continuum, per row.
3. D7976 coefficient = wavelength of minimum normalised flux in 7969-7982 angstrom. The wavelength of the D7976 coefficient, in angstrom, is 7975.48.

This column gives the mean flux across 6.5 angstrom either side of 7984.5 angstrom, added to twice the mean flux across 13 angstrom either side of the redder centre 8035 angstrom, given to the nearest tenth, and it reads 80.6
